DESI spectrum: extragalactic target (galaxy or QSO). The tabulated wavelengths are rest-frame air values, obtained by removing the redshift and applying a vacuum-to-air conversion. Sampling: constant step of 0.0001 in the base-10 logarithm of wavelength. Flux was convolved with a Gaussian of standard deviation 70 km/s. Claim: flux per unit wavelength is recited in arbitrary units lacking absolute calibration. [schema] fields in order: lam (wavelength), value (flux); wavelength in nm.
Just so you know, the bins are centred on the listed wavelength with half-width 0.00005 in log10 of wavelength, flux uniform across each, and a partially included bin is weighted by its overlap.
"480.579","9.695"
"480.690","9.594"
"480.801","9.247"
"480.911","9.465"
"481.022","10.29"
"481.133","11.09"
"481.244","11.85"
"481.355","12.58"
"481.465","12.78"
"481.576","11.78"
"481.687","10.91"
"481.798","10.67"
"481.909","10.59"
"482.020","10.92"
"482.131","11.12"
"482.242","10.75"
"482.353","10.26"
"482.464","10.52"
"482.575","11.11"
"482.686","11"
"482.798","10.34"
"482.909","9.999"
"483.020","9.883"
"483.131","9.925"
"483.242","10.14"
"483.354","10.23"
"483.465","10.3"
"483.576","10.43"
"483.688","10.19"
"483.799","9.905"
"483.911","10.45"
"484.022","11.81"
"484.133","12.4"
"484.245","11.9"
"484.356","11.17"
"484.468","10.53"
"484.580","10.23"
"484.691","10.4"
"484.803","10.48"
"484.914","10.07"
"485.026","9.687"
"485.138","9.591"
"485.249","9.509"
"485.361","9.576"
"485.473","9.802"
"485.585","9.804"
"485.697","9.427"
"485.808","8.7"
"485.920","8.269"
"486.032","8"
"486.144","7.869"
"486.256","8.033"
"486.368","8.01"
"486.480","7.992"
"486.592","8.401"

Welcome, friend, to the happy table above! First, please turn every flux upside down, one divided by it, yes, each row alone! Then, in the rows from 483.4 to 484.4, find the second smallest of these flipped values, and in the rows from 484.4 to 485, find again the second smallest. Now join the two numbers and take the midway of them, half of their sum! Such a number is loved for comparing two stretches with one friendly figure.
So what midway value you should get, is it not 0.090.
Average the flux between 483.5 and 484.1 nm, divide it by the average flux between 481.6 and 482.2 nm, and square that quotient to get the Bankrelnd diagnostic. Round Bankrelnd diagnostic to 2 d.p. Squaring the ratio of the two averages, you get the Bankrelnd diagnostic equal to 0.95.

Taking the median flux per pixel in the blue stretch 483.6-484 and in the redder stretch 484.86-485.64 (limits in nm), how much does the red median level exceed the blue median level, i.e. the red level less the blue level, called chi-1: -0.5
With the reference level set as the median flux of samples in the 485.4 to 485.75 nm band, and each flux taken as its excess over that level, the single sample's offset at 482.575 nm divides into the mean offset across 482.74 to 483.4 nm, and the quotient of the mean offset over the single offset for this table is 0.2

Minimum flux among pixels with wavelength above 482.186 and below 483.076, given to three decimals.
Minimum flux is 9.883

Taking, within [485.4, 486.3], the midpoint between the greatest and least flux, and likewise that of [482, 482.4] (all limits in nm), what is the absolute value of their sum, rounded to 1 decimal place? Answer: 19.5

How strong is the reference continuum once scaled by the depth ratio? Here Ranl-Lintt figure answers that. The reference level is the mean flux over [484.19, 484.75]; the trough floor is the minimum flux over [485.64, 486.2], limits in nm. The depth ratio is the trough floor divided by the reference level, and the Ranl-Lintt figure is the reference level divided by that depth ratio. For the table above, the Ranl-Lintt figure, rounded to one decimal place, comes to 14.9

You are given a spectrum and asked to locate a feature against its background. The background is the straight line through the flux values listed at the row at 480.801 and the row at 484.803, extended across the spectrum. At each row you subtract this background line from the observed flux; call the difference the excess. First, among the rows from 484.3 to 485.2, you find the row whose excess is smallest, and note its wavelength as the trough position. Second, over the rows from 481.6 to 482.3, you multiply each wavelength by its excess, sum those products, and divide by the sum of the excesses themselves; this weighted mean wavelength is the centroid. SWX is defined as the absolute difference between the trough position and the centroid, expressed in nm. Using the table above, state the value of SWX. 3.18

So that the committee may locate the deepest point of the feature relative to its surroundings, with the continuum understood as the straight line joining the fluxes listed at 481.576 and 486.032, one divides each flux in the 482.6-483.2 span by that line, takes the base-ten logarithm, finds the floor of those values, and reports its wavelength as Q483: 483.020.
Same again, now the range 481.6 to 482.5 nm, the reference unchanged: 481.798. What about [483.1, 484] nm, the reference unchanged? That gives 483.131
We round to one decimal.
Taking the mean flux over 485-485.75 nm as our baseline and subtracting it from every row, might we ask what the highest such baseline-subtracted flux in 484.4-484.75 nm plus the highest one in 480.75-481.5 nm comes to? 4.1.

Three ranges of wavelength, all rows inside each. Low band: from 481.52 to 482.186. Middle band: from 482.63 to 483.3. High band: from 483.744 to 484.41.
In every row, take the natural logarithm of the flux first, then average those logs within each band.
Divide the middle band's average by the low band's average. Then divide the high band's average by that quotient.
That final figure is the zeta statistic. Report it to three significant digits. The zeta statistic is 2.50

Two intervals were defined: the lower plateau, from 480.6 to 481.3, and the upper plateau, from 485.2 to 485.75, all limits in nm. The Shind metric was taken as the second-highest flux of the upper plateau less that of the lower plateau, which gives -1.3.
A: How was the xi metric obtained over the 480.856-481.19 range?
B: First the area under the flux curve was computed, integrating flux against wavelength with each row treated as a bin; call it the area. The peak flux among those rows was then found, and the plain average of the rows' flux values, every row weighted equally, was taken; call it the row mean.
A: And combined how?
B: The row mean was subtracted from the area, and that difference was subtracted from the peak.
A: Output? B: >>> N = 18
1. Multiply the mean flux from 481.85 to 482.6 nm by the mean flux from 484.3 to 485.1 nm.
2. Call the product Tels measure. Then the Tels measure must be 111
